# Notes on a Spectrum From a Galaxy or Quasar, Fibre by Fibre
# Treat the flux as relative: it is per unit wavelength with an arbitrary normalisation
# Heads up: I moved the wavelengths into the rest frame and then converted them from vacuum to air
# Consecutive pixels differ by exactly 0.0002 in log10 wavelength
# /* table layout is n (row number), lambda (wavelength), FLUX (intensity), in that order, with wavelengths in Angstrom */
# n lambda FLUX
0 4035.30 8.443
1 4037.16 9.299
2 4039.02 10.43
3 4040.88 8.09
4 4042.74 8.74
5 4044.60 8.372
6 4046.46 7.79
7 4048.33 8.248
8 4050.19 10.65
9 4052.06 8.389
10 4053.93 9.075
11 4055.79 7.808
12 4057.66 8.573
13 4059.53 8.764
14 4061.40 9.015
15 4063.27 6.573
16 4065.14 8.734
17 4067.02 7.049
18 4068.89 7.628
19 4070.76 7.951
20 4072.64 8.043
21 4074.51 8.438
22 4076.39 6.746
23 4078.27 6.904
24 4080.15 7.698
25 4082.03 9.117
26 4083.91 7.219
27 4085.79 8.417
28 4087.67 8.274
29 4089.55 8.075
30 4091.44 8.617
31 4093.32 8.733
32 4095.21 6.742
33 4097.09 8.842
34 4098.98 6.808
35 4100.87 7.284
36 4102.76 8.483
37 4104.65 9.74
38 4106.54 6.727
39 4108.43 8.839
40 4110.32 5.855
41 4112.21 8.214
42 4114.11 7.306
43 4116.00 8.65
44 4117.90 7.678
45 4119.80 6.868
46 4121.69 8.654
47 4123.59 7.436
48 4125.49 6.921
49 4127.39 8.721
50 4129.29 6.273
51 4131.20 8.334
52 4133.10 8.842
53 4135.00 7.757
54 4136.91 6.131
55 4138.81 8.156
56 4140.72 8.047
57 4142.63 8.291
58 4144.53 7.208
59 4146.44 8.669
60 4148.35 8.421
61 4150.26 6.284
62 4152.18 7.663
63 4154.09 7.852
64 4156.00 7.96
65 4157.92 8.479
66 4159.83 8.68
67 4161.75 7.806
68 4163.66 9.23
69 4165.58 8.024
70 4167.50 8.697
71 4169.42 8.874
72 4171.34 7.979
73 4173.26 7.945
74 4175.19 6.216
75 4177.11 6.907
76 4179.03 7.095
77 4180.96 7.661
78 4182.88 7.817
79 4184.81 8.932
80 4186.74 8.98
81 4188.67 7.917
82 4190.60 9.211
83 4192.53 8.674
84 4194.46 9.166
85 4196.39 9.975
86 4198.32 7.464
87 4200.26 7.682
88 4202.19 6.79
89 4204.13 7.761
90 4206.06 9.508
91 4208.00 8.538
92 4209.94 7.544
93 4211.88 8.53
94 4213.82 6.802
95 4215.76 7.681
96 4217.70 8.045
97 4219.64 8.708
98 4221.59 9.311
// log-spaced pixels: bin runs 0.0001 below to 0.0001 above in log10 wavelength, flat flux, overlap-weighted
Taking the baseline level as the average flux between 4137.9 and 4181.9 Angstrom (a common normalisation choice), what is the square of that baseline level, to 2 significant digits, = 63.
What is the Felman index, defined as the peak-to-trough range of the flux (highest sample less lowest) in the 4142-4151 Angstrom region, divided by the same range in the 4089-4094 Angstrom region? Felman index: 4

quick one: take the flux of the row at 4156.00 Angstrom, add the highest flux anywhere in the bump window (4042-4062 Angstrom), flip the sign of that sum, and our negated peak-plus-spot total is -18.6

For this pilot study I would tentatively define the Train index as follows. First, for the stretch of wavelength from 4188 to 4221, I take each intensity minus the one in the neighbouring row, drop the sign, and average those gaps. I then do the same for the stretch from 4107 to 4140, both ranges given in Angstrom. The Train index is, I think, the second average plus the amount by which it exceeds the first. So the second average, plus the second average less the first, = 2.1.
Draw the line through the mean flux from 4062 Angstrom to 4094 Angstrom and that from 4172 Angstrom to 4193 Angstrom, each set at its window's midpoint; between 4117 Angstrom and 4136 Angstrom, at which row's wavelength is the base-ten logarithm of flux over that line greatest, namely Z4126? 4133.10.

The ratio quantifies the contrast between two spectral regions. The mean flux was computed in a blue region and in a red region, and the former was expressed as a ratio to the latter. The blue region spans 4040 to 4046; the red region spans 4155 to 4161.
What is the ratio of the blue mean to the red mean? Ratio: 1.00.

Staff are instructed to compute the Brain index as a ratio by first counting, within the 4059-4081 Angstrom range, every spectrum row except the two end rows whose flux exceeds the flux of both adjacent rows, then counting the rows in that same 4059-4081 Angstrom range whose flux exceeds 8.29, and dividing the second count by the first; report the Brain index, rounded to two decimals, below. 1.33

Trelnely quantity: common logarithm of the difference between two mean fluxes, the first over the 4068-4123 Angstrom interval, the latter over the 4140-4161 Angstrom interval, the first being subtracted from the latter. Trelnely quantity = -1.11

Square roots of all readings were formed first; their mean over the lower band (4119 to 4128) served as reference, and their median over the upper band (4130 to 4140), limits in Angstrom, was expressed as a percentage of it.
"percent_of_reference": 103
